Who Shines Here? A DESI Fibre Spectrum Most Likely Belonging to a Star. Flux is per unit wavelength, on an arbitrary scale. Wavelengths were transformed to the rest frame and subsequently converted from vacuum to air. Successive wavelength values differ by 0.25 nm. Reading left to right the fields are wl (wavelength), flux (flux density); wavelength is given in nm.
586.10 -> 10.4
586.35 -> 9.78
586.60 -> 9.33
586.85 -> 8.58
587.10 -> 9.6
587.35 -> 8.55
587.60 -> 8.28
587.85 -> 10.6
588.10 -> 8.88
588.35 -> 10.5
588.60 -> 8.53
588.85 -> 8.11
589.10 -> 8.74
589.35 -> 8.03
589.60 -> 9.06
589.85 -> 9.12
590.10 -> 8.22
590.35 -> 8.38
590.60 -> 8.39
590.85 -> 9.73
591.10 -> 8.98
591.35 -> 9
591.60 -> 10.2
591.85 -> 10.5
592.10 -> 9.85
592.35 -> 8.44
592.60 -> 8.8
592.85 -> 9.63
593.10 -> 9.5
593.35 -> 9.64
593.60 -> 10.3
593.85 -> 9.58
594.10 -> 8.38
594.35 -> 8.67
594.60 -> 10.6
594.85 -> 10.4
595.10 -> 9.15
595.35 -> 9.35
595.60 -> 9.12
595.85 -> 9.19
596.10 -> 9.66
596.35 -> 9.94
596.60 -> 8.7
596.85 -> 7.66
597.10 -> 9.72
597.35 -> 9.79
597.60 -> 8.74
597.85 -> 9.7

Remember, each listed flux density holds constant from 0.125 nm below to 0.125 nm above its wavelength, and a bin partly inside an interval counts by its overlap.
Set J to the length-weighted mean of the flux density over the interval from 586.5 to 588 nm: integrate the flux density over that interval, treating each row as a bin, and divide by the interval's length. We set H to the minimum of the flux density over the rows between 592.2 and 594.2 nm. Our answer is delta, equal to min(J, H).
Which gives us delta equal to 8.4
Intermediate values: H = 8.38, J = 9.1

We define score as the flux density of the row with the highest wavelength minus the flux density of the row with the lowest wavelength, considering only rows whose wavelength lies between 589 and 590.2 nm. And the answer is -0.5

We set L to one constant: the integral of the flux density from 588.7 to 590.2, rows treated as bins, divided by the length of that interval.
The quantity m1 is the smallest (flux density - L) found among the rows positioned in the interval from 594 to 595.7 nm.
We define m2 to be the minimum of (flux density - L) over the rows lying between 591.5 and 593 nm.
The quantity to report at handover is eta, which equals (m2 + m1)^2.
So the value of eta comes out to 0.08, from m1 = -0.17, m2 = -0.11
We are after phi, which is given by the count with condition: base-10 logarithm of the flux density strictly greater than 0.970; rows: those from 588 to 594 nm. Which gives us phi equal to 10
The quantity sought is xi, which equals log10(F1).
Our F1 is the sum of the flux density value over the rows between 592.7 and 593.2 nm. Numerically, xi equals 1.3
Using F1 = 19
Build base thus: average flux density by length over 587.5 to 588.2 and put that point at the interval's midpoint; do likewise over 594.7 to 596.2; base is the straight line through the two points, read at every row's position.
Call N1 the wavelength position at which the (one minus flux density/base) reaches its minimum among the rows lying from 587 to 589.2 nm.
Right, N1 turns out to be 587.85 nm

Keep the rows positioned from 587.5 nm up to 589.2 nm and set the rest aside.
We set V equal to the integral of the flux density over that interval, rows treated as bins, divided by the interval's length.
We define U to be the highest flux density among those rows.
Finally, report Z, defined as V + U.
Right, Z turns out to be 19.7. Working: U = 10.6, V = 9.1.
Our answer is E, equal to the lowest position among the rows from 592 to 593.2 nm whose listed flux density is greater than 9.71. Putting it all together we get 592.10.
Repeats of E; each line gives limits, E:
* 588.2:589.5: 588.35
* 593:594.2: 593.60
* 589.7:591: 590.85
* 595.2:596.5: 596.35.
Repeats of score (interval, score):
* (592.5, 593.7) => 1.5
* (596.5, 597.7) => 0.0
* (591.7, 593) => -0.9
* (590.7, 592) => 0.8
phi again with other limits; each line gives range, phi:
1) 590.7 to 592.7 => 4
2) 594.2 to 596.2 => 4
